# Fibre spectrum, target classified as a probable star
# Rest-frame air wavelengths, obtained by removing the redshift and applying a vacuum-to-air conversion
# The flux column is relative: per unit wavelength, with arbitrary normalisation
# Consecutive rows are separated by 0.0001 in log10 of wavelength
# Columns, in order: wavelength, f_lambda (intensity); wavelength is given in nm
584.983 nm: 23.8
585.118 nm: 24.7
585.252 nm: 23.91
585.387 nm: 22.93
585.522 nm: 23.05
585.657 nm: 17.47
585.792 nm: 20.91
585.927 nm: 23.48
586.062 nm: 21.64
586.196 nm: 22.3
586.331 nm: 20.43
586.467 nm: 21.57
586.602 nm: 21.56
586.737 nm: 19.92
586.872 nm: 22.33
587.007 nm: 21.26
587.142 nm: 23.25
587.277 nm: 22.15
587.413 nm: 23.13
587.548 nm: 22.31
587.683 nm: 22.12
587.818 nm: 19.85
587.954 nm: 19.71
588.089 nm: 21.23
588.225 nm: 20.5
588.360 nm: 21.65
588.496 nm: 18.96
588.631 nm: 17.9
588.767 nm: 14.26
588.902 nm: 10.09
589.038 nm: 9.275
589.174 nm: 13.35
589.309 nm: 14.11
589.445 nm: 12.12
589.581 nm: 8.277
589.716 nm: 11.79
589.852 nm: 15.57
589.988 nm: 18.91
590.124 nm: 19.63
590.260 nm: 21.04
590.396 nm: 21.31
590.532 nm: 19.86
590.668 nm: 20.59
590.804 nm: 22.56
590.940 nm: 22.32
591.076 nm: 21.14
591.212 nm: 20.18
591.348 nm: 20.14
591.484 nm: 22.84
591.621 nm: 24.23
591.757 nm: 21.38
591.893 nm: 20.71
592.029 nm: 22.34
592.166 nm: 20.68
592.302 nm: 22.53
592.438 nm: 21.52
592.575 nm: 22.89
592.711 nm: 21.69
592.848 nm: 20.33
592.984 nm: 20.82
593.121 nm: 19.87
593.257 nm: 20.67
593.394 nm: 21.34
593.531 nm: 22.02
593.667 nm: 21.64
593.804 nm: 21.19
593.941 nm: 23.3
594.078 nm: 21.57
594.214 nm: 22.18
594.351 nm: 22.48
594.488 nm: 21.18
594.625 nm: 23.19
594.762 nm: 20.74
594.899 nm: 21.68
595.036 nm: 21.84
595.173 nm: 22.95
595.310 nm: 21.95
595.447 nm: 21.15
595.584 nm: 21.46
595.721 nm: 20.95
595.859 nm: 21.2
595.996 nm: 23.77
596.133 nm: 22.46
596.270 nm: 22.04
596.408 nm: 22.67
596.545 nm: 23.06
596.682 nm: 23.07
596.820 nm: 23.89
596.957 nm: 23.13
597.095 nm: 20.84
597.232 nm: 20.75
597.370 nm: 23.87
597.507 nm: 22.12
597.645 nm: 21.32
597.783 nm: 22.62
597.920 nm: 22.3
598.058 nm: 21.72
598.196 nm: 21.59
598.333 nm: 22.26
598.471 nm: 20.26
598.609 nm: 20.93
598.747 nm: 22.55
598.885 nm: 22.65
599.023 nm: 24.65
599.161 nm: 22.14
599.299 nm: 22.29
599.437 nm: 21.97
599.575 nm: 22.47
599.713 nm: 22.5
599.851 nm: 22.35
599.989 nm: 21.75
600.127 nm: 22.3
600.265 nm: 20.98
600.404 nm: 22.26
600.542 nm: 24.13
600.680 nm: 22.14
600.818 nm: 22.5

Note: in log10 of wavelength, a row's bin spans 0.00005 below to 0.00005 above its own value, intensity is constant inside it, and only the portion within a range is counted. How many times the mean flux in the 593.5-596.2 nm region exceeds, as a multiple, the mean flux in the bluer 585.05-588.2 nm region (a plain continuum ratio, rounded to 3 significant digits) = 1.01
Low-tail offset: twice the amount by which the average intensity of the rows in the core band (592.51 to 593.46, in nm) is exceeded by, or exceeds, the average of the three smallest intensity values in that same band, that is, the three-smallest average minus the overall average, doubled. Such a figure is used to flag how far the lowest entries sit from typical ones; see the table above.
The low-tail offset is -1.6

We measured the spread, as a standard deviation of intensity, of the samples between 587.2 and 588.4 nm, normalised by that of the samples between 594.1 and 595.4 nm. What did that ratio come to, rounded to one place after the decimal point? 1.5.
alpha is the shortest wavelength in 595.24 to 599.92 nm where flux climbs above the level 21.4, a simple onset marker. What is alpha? 595.310 nm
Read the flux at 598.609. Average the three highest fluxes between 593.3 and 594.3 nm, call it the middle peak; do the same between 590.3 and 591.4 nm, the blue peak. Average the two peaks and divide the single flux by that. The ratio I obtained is 0.94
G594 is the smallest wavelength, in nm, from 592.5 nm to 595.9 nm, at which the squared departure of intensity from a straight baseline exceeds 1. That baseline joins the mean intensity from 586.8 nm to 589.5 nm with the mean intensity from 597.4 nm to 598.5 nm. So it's 592.575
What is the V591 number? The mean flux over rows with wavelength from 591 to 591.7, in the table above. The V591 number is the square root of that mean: 4.66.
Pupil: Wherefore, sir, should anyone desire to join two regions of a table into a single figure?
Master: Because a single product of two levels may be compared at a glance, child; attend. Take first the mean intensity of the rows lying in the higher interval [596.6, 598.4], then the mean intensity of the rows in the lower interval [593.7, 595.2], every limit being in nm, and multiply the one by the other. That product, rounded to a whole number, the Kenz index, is 490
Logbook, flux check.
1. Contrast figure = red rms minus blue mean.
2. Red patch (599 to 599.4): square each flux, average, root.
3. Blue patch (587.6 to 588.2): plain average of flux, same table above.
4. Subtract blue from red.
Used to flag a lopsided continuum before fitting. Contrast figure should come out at 2.3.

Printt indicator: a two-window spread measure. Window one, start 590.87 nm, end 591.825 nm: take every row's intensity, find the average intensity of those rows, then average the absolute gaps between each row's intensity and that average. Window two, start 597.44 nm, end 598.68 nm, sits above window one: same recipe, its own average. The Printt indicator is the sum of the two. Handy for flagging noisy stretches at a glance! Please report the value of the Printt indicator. 1.77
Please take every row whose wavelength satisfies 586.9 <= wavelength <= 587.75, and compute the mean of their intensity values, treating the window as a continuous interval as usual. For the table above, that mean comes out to 22.4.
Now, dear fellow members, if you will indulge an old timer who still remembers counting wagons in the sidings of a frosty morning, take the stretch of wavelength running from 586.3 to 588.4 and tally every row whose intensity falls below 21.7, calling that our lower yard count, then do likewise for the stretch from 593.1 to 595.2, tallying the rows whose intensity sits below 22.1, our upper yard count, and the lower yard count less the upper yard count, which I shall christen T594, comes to -1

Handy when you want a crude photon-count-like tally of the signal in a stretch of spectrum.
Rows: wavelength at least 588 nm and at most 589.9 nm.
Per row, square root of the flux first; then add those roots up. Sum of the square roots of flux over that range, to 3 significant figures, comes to 53.5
